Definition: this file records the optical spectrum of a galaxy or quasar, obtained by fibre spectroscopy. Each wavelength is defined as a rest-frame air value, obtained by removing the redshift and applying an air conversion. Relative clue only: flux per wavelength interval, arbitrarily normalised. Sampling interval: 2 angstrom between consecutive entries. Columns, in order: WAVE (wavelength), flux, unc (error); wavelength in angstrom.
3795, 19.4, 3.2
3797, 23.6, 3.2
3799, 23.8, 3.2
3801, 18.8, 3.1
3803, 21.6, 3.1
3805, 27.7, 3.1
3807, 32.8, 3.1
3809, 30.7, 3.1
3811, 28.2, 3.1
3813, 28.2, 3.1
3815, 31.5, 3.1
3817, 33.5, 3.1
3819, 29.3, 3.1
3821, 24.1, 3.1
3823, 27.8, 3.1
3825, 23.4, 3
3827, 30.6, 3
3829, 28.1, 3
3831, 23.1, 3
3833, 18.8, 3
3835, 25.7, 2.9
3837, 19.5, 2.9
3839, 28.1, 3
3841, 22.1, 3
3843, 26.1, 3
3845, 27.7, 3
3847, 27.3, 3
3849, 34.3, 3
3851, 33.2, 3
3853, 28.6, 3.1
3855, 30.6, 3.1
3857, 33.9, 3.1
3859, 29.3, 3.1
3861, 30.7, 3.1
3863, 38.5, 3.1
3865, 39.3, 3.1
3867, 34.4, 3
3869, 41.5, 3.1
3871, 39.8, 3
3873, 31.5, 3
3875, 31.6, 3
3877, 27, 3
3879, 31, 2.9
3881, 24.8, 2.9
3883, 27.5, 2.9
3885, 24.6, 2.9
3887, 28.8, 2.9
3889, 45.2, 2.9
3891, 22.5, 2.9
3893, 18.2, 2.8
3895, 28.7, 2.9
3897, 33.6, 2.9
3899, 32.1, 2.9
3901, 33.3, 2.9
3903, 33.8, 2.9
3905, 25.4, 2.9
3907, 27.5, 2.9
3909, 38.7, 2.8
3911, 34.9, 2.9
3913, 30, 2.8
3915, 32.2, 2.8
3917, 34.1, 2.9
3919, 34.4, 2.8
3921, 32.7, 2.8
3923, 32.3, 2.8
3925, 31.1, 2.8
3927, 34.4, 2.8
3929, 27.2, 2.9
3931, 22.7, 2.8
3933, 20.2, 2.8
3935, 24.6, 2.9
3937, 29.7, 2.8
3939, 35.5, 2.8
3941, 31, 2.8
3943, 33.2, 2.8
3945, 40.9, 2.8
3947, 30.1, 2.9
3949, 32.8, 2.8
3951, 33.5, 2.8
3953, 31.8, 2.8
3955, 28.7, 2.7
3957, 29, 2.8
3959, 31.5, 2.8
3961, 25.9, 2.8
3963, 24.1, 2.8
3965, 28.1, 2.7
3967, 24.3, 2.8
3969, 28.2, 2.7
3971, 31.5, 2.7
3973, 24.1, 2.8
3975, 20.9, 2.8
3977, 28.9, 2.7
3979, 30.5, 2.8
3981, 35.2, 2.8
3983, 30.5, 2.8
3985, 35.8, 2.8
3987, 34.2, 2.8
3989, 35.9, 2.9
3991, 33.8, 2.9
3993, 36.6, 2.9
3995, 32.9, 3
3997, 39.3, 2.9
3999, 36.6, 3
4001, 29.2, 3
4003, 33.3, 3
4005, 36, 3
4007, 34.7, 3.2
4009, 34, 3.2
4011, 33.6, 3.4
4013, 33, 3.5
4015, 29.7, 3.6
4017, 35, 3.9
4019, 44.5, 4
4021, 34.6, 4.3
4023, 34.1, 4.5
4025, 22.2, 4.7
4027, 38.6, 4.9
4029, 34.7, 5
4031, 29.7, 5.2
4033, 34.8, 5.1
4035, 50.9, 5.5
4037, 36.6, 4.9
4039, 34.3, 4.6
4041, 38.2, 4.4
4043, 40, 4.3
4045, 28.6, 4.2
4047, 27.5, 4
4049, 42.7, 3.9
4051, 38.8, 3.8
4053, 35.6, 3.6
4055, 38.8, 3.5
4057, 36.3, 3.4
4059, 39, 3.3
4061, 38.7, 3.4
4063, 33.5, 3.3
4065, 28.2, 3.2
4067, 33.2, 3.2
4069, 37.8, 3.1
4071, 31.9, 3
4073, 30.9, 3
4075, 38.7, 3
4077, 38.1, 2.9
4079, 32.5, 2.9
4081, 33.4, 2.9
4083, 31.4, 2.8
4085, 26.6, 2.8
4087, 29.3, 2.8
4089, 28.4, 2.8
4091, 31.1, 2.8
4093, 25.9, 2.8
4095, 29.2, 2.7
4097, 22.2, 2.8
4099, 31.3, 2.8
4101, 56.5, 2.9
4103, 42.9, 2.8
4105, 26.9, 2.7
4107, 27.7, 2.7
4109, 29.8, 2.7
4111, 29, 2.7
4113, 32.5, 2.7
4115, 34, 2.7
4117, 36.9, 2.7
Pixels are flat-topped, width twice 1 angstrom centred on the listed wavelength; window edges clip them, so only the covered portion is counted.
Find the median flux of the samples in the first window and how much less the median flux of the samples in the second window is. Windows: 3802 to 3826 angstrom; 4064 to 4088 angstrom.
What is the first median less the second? -4.0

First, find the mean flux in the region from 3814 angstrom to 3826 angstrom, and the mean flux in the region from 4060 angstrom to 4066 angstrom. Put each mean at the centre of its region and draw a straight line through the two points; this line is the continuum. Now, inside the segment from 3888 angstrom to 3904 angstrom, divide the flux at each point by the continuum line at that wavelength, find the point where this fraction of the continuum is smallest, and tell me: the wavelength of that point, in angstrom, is 3893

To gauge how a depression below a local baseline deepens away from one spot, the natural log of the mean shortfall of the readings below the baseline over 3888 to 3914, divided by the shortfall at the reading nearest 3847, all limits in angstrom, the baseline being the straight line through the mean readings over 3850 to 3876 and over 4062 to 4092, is -0.9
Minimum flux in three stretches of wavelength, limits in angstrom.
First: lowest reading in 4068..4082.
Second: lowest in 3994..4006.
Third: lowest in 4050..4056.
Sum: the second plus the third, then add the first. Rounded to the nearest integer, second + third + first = 96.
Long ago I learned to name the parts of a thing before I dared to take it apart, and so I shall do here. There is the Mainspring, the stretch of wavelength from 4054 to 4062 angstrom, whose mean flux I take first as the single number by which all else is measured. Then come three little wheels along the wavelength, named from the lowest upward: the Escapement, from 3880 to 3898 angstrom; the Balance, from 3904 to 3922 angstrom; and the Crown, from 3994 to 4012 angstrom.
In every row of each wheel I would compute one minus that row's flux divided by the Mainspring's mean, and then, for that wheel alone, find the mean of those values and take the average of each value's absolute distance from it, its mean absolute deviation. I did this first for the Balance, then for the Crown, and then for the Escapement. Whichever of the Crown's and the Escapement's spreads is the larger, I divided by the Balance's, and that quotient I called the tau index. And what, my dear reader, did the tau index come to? 1.7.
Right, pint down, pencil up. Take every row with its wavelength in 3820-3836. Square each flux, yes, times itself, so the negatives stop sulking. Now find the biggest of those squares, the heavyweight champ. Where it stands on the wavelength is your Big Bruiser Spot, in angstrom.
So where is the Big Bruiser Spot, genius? 3827 angstrom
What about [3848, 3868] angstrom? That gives 3865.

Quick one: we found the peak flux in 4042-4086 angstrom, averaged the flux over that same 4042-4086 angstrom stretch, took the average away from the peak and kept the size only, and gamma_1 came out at 8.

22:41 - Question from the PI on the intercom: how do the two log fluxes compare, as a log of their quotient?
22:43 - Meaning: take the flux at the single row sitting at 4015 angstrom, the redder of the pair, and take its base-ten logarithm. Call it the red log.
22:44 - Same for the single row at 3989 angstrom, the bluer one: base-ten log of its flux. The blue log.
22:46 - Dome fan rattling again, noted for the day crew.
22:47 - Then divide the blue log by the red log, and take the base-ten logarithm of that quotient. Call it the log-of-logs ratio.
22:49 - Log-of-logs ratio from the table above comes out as 0.02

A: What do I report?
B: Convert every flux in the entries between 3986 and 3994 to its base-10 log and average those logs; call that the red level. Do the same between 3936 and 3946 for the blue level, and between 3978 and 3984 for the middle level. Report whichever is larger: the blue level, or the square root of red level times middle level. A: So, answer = 1.53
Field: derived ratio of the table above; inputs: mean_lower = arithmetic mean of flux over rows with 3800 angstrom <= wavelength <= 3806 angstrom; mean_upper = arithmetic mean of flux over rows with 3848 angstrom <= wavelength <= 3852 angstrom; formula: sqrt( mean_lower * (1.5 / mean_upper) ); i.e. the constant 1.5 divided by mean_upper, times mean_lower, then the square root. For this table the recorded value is 1.00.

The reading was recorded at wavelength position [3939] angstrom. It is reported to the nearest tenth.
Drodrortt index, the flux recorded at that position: 35.5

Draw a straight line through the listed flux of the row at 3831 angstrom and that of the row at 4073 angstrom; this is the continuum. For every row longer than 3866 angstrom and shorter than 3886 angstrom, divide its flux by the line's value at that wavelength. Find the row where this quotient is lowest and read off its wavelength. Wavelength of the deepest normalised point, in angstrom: 3885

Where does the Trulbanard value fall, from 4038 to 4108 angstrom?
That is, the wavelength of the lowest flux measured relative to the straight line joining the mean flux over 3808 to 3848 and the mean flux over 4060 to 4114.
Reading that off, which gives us 4097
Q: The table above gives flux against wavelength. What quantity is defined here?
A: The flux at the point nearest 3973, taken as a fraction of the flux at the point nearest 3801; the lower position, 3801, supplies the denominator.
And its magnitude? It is 1.28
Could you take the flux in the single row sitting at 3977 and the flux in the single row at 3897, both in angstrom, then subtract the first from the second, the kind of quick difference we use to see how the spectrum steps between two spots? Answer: 5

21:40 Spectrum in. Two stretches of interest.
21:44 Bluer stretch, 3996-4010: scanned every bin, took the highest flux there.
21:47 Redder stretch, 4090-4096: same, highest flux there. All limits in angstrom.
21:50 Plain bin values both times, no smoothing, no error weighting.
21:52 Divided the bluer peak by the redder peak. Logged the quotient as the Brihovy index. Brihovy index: 1.3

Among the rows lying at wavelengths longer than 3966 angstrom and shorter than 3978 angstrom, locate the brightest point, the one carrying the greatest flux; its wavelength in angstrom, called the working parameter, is 3971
